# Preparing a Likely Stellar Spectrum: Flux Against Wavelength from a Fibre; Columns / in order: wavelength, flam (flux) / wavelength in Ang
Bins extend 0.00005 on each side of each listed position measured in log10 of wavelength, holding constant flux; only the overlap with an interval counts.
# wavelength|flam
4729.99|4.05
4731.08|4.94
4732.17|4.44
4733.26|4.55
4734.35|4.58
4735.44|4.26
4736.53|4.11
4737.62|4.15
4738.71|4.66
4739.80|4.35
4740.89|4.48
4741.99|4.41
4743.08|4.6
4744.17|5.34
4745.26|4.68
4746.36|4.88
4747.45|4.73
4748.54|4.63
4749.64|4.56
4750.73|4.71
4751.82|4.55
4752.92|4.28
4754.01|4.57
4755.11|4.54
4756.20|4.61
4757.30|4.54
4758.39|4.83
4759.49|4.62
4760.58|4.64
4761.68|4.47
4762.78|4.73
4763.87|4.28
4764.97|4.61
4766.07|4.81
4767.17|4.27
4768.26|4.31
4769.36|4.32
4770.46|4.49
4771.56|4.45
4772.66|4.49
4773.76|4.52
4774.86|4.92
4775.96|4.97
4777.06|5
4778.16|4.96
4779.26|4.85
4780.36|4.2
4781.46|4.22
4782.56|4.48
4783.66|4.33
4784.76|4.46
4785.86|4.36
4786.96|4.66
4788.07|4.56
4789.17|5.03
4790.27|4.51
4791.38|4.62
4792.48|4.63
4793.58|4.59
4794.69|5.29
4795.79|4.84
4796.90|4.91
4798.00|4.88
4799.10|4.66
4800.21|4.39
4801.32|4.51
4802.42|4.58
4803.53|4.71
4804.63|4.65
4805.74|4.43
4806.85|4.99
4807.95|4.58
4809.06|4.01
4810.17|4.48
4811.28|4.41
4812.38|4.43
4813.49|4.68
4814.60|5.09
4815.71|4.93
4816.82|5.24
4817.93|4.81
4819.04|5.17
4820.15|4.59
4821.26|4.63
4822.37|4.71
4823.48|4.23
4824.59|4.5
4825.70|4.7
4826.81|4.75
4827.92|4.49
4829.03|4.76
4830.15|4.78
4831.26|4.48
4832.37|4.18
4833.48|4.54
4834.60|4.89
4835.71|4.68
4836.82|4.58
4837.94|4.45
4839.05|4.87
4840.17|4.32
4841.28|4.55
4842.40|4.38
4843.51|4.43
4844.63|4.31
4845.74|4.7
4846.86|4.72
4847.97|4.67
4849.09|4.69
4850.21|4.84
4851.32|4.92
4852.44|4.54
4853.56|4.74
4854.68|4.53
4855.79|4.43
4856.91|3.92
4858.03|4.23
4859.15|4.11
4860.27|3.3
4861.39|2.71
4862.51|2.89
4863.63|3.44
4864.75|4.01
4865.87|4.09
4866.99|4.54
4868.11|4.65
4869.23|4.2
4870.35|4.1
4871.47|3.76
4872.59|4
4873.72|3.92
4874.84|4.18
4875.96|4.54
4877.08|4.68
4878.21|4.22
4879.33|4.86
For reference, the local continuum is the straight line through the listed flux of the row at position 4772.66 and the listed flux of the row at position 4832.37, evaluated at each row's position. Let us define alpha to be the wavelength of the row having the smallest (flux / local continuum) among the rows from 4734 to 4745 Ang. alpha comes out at 4736.53 Ang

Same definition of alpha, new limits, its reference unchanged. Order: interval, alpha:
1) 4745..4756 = 4752.92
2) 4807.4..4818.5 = 4809.06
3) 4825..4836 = 4832.37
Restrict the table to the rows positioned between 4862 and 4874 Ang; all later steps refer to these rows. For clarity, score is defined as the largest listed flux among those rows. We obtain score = 4.65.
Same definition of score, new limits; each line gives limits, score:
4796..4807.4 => 4.99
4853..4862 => 4.74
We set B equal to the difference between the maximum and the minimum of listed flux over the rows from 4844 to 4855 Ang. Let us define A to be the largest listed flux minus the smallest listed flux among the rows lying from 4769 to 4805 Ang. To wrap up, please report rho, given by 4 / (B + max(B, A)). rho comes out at 2.4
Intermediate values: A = 1.09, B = 0.6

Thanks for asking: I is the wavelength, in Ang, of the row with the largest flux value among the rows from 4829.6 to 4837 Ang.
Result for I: 4834.60 Ang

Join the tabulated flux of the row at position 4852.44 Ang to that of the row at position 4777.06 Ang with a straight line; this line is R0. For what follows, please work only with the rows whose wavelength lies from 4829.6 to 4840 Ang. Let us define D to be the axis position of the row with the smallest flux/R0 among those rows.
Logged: 4832.37 Ang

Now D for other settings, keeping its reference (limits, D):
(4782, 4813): 4809.06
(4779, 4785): 4780.36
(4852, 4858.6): 4856.91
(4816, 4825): 4823.48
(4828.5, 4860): 4856.91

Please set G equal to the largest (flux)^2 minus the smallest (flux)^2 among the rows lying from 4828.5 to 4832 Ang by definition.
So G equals 2.8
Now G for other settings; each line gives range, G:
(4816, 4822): 6.4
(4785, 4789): 2.7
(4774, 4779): 0.8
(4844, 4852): 5.6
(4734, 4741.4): 4.8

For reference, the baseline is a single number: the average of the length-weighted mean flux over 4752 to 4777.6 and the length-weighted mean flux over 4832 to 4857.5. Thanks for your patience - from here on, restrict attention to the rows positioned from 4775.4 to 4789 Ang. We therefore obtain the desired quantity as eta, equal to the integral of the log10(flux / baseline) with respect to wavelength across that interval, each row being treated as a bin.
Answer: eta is 0.03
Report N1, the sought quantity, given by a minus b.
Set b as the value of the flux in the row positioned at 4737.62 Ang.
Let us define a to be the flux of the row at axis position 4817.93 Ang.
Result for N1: 0.7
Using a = 4.81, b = 4.15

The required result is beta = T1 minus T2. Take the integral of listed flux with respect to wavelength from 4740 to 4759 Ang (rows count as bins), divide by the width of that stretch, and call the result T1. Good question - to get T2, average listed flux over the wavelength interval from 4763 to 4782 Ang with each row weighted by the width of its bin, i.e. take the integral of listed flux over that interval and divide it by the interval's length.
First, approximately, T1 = 4.64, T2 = 4.57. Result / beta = 0.07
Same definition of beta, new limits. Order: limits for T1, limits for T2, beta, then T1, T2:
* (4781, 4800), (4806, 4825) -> -0.03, 4.65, 4.67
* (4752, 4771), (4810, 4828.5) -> -0.18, 4.52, 4.70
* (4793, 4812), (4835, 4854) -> 0.03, 4.64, 4.61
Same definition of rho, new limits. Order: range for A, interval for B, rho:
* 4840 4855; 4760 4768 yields 3.5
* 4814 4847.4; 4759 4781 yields 2.2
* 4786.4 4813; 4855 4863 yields 1.2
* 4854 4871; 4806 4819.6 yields 1.3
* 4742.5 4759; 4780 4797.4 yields 1.8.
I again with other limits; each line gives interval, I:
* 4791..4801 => 4794.69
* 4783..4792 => 4789.17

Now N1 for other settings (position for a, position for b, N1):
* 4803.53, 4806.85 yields -0.3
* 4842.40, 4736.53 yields 0.3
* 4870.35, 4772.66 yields -0.4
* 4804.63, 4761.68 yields 0.2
